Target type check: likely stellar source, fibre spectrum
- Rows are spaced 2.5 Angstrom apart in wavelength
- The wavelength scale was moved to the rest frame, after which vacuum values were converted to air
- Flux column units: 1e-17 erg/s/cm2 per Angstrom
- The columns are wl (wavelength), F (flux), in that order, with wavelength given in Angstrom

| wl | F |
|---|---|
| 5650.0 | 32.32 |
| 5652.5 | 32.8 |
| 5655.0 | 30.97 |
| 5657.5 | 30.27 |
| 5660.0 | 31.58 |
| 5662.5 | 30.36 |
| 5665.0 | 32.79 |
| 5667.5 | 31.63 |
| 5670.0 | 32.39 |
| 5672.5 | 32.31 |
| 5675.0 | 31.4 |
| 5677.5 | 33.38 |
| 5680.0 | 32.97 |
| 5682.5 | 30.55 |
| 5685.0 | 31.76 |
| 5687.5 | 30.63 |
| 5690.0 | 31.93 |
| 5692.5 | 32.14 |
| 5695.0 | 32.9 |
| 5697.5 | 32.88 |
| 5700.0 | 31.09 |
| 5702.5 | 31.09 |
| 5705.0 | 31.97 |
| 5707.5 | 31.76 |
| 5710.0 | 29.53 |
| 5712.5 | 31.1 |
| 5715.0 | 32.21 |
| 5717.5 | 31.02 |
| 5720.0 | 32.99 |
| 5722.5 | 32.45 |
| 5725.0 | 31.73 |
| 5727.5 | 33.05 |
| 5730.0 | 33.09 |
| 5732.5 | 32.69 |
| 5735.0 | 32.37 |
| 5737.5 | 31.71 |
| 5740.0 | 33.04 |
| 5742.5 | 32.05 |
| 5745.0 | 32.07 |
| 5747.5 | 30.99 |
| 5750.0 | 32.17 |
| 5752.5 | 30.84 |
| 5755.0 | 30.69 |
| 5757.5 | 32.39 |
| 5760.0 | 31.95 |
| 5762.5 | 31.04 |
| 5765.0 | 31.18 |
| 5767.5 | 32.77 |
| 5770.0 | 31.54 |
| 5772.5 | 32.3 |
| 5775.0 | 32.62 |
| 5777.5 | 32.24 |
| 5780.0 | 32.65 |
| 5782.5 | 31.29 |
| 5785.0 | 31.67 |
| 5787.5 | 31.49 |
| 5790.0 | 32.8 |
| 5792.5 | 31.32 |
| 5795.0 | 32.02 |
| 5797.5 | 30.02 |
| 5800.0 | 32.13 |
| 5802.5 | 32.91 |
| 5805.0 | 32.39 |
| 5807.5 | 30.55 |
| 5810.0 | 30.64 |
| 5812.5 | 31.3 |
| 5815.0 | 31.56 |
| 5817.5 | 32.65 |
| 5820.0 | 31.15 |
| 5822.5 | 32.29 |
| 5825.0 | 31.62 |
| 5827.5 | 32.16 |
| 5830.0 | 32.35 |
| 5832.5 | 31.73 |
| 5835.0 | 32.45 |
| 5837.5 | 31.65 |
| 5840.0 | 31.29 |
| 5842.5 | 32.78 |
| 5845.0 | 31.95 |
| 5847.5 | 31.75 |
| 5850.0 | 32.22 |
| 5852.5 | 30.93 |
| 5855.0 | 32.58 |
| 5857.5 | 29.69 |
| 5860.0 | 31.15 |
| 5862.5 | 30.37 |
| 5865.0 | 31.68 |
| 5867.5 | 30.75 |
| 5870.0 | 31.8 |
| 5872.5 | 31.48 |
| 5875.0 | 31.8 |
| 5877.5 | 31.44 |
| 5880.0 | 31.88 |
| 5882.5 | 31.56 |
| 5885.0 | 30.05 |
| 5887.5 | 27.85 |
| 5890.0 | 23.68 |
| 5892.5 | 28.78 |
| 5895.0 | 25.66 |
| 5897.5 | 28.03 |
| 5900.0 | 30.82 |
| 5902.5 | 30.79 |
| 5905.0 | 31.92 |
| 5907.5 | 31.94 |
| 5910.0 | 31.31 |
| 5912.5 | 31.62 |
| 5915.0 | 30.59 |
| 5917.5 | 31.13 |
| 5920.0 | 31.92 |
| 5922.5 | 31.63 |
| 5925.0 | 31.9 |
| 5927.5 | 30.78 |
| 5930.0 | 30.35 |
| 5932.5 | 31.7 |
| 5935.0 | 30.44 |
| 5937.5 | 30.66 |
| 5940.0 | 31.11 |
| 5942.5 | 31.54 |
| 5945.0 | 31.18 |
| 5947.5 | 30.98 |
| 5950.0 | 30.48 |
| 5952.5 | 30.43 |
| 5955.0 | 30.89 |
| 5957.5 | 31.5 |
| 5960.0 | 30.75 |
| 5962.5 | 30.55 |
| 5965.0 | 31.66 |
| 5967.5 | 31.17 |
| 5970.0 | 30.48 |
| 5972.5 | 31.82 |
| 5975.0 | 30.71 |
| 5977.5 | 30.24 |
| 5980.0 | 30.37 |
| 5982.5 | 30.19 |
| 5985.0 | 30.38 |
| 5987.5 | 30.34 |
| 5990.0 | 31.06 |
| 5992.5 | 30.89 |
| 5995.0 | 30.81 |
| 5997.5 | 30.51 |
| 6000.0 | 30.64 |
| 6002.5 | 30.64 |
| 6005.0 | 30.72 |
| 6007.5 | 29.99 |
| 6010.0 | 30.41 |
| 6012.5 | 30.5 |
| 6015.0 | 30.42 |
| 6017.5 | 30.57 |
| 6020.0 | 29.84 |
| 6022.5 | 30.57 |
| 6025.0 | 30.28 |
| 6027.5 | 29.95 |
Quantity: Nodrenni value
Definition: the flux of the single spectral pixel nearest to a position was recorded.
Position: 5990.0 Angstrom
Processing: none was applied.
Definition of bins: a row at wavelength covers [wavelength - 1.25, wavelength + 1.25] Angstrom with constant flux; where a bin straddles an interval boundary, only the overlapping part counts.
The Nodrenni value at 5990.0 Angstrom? 31.06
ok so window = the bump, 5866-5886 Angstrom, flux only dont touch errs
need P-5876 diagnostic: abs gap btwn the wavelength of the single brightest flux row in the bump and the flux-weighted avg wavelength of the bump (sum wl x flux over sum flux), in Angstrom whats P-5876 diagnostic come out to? 3.8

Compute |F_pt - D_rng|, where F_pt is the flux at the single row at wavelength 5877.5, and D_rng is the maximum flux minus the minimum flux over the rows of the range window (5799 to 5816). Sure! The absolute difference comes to 29.1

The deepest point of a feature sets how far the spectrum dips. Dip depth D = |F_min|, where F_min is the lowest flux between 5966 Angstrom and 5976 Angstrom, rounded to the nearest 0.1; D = 30.5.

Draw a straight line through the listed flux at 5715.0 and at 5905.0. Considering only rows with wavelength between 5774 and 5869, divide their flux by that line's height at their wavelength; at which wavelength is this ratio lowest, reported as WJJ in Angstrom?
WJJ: 5857.5 Angstrom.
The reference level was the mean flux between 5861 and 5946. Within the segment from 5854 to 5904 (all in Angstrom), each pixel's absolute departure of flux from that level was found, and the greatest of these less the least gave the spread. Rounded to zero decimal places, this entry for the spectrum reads 7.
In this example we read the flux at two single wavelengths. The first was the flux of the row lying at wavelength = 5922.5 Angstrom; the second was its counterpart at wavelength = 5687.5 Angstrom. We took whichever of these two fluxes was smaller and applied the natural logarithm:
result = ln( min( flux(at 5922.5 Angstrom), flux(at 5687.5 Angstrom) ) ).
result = 3.422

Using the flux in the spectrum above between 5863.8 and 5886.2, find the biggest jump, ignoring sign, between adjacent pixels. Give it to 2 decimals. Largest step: 1.51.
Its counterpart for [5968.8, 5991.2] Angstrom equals 1.34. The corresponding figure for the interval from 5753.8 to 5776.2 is 1.70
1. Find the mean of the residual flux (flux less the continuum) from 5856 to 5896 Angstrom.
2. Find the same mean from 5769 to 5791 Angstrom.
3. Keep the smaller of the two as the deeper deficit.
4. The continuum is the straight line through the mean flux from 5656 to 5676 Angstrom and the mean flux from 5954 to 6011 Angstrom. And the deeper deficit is -1.0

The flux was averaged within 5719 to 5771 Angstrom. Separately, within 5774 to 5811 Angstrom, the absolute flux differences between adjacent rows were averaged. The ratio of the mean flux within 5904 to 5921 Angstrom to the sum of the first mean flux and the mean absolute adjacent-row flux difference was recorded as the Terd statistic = 0.954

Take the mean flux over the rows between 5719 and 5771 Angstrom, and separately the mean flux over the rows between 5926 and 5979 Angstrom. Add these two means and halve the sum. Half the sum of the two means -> 31.5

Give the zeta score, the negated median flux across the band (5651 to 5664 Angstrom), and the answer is -31.0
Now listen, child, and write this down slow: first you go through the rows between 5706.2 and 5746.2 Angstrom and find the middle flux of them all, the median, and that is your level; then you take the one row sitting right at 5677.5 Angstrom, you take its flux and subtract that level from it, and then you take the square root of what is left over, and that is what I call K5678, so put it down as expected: 1.11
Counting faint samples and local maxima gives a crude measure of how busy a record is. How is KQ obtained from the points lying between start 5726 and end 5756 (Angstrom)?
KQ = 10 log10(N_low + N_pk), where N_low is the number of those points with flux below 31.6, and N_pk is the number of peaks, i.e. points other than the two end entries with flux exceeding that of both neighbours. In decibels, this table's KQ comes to 8.5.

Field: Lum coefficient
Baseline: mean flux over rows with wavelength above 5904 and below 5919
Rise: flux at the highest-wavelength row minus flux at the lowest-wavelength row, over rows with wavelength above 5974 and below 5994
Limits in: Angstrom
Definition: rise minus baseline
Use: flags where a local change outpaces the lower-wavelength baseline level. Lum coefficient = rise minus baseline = -31.2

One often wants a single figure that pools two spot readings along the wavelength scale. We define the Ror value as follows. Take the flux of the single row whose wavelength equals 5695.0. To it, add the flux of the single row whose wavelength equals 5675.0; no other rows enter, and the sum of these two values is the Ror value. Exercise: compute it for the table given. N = 64.3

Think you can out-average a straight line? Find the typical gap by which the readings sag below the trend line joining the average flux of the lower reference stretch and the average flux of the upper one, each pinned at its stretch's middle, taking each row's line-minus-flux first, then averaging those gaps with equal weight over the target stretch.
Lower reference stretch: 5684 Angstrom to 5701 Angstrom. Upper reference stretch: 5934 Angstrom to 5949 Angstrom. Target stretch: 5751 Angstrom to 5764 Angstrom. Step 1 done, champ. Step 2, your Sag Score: 0.3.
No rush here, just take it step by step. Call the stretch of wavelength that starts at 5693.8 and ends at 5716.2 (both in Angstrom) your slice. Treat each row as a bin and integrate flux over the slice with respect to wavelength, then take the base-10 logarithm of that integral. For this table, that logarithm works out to 2.85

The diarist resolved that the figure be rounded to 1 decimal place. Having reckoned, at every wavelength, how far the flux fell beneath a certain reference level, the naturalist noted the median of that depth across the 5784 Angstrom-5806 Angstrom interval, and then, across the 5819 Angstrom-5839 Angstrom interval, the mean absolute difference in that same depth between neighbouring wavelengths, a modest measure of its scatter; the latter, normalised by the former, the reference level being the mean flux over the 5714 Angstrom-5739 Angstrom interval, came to 2.1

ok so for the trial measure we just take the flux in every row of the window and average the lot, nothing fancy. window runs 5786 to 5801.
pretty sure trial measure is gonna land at 31.6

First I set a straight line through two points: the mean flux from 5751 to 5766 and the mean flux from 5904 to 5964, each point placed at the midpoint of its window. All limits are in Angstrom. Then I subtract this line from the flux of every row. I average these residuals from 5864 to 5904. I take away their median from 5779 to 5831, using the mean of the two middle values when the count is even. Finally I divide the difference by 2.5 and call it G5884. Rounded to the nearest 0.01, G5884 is -0.67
